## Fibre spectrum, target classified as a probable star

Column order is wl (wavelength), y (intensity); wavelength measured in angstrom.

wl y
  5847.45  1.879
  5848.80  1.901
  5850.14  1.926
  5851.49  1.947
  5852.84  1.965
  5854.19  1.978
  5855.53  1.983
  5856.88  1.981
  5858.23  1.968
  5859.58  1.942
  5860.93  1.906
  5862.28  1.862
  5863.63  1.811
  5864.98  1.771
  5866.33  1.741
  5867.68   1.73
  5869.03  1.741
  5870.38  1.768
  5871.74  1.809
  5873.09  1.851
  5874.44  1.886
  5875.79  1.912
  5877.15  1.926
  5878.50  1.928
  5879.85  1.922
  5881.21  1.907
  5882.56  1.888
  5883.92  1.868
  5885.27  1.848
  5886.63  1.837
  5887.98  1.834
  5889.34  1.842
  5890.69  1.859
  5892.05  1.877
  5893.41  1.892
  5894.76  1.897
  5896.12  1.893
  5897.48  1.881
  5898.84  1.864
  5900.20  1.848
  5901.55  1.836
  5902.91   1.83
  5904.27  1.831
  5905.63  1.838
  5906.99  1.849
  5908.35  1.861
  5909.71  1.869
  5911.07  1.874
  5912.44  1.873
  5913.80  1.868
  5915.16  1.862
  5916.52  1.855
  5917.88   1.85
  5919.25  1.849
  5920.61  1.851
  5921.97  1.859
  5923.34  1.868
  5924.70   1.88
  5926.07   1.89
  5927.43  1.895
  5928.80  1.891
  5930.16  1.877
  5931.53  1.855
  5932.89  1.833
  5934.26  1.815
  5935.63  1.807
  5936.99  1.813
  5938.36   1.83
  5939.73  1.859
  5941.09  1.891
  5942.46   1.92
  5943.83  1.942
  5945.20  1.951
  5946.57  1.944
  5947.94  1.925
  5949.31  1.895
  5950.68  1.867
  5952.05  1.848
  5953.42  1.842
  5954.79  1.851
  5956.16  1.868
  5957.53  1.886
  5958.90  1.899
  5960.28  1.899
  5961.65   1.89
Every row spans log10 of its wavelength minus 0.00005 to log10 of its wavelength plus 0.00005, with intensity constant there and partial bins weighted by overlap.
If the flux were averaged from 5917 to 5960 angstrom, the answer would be 1.87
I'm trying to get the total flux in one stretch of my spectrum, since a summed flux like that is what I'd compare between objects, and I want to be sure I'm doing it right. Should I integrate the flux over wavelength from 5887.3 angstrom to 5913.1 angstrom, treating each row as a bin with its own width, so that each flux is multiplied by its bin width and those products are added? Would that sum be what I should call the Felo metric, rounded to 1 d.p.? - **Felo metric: 48.0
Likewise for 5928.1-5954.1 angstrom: 48.7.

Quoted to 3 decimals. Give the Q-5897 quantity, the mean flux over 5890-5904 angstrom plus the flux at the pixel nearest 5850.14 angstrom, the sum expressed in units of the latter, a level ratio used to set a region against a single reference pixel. 1.970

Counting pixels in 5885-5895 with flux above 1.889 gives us 2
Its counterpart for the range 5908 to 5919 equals 0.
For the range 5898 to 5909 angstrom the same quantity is 0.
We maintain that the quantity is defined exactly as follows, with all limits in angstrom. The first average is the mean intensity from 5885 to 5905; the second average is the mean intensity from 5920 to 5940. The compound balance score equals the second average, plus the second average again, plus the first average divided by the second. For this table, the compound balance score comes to 4.711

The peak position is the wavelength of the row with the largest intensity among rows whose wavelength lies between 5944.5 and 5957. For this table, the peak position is 5945.20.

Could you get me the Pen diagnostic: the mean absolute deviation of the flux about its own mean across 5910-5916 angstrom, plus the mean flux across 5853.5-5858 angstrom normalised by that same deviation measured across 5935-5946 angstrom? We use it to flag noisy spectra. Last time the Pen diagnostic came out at 40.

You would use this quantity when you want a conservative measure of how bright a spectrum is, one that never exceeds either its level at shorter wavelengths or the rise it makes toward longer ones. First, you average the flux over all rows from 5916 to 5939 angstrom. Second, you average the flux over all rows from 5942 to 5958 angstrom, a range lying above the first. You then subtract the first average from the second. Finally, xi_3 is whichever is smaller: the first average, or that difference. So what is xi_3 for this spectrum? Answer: 0.041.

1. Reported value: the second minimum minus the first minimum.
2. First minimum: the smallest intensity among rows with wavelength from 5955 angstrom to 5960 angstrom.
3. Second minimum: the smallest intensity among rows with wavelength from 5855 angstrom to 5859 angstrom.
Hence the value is 0.10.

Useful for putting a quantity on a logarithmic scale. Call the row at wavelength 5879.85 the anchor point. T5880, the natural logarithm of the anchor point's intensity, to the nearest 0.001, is 0.653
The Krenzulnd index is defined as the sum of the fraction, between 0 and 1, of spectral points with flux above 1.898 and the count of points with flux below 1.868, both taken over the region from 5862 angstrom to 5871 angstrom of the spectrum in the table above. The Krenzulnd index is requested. 7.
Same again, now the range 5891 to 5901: 2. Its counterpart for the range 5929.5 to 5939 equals 6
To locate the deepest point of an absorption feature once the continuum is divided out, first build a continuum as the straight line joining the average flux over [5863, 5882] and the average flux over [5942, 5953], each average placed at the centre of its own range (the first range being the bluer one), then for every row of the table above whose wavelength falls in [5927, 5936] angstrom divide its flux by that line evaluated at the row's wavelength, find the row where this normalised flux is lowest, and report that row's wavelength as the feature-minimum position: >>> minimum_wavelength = 5935.63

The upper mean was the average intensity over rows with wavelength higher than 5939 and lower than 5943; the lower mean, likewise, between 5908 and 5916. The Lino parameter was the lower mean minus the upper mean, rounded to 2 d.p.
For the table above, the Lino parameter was -0.02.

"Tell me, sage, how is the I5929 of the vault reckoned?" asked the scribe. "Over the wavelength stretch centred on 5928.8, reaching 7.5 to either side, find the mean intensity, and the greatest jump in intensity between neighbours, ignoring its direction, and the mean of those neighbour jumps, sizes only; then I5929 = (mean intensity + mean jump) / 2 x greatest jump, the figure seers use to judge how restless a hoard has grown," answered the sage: 0.021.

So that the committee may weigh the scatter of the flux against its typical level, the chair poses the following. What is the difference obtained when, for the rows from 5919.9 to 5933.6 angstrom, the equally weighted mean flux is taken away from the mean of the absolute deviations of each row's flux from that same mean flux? -1.85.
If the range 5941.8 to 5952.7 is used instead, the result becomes -1.88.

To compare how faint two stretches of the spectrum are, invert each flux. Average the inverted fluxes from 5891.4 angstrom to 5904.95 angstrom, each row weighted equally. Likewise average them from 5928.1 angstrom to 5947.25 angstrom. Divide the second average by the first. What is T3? 1.00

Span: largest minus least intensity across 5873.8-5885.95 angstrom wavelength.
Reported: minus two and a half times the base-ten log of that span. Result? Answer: 2.7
